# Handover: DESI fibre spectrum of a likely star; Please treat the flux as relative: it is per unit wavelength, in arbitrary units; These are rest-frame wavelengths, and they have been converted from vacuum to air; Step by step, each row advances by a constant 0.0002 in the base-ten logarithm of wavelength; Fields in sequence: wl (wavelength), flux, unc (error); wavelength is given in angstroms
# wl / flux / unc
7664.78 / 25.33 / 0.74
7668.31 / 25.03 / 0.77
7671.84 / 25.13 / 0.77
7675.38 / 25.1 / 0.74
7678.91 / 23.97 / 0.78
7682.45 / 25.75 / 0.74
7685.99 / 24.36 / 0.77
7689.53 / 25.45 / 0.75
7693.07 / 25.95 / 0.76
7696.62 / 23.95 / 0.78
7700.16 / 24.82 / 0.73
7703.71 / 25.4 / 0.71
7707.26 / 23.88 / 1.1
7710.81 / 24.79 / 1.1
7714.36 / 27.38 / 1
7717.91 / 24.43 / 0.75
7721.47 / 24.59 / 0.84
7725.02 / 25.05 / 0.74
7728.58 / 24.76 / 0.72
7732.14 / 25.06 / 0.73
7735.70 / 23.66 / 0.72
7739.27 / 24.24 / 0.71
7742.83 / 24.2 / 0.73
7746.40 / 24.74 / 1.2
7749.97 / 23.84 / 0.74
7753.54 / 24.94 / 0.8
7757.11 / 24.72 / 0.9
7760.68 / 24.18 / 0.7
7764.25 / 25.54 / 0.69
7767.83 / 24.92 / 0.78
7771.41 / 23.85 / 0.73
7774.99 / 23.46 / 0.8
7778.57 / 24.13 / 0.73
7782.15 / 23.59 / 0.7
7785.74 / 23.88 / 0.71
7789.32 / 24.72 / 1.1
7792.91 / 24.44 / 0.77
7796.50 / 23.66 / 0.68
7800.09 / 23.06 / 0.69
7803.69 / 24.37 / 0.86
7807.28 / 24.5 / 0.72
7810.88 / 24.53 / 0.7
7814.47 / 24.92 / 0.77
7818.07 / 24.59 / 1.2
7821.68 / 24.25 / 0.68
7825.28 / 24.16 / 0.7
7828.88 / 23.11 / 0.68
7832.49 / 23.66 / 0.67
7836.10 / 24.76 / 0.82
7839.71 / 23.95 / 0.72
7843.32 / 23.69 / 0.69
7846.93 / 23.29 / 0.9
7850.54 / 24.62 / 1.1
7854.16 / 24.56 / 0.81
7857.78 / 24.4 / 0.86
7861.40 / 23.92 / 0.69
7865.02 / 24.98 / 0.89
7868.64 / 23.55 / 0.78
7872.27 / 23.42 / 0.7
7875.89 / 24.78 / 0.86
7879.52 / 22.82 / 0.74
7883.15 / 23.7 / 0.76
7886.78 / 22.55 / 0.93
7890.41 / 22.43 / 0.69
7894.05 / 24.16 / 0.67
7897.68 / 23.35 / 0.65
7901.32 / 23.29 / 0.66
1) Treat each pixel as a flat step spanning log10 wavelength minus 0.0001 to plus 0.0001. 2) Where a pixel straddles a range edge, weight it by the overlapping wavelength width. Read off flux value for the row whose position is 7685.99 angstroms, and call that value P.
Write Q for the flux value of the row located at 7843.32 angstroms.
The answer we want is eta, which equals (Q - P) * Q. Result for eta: -16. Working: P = 24.36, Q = 23.69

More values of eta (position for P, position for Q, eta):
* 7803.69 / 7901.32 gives -25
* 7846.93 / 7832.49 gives 9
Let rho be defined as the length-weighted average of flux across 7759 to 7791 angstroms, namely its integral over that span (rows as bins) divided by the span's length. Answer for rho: 24.3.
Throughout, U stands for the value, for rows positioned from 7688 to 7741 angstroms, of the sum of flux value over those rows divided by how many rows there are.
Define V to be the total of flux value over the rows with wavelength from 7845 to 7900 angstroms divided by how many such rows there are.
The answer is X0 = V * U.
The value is 592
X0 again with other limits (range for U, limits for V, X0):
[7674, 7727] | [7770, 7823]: 603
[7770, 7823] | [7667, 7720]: 604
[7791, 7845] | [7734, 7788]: 585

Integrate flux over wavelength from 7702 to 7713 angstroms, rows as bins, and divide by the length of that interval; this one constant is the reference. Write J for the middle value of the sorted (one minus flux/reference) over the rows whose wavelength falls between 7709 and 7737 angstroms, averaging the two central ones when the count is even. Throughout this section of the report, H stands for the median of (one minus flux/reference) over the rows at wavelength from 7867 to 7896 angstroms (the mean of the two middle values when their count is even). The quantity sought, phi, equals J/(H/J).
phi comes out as 0.000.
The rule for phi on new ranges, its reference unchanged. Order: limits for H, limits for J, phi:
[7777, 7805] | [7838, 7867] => 0.019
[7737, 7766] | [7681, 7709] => 0.014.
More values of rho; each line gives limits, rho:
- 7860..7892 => 23.6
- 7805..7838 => 24.3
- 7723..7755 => 24.5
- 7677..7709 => 24.8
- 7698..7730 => 25.0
